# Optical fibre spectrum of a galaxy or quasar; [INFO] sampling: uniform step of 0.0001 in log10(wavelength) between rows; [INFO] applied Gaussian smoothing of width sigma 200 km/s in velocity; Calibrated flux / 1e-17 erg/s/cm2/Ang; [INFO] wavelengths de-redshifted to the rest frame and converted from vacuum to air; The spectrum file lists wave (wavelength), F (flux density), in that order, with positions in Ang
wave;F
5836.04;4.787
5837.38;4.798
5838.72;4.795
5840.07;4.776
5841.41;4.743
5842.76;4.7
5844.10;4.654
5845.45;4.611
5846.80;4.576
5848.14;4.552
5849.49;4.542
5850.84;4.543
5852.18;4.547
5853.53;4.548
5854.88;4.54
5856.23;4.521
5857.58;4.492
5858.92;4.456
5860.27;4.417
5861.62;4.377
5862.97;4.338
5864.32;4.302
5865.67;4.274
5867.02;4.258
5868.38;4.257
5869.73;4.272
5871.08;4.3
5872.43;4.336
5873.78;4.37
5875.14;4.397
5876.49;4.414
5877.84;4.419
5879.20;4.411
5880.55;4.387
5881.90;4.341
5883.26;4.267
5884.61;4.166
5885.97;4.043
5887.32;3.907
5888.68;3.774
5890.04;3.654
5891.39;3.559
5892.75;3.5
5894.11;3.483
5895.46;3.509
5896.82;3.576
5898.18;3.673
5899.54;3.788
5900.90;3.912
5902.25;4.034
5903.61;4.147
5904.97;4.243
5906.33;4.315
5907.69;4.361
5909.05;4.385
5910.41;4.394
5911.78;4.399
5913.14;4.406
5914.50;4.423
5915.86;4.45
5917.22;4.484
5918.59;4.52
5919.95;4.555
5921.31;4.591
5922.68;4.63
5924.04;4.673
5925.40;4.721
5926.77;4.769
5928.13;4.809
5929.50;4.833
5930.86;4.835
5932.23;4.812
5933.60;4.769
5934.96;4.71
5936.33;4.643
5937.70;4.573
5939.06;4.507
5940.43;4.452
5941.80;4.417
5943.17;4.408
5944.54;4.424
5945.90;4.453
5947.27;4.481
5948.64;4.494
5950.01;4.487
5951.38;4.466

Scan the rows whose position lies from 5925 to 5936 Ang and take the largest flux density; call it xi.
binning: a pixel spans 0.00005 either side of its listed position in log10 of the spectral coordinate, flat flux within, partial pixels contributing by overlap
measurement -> 4.835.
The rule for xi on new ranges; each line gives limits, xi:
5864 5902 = 4.419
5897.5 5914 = 4.406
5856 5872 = 4.521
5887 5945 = 4.835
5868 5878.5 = 4.419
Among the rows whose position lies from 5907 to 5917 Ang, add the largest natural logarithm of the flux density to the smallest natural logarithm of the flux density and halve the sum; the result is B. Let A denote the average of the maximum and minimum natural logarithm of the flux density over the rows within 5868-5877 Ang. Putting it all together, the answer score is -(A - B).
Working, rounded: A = 1.47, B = 1.48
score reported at 0.02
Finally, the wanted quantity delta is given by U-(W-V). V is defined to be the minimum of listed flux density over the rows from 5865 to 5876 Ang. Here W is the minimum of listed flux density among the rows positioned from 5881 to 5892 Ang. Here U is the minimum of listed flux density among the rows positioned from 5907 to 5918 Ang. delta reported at 5.1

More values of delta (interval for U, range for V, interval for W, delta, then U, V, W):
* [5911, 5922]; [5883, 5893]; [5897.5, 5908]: 4.2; 4.399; 3.5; 3.673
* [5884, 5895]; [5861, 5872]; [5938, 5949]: 3.3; 3.483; 4.257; 4.408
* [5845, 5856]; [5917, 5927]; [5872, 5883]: 4.7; 4.54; 4.484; 4.336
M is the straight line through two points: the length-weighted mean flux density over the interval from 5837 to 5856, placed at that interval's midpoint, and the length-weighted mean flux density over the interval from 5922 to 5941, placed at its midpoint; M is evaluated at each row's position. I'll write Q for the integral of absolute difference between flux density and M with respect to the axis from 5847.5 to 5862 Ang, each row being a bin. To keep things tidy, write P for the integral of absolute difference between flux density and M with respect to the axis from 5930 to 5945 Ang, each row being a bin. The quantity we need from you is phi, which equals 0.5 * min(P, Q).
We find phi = 1.0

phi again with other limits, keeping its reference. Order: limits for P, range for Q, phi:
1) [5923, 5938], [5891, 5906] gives 0.6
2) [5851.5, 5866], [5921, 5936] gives 0.6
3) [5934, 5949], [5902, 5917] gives 1.5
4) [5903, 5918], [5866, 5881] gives 2.3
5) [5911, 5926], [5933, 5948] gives 1.2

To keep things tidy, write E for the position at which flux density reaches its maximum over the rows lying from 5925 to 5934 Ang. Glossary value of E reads 5930.86 Ang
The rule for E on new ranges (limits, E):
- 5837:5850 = 5837.38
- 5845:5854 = 5845.45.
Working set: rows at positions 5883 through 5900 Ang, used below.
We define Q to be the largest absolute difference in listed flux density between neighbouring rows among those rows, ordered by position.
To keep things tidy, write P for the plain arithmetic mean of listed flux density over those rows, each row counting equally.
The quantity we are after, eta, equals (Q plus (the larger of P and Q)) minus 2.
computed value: 1.9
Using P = 3.8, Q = 0.14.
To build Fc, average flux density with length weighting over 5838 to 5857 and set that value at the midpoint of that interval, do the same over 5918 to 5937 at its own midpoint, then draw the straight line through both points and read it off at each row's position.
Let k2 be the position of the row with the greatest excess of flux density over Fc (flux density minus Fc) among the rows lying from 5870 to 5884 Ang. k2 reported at 5877.84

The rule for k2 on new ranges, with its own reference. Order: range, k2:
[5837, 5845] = 5837.38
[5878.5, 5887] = 5879.20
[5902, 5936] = 5930.86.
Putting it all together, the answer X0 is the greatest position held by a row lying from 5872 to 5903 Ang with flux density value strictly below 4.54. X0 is 5902.25 Ang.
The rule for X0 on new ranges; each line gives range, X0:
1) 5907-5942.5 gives 5941.80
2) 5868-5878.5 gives 5877.84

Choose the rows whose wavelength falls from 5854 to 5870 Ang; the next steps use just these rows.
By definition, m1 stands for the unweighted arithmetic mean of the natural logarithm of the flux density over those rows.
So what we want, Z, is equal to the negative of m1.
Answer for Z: -1.48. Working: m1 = 1.48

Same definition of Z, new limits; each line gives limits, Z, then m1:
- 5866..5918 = -1.42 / 1.42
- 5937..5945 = -1.50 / 1.50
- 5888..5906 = -1.32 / 1.32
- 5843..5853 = -1.52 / 1.52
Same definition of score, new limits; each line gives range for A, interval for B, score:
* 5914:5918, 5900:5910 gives -0.07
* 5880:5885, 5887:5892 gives -0.14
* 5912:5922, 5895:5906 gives -0.15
